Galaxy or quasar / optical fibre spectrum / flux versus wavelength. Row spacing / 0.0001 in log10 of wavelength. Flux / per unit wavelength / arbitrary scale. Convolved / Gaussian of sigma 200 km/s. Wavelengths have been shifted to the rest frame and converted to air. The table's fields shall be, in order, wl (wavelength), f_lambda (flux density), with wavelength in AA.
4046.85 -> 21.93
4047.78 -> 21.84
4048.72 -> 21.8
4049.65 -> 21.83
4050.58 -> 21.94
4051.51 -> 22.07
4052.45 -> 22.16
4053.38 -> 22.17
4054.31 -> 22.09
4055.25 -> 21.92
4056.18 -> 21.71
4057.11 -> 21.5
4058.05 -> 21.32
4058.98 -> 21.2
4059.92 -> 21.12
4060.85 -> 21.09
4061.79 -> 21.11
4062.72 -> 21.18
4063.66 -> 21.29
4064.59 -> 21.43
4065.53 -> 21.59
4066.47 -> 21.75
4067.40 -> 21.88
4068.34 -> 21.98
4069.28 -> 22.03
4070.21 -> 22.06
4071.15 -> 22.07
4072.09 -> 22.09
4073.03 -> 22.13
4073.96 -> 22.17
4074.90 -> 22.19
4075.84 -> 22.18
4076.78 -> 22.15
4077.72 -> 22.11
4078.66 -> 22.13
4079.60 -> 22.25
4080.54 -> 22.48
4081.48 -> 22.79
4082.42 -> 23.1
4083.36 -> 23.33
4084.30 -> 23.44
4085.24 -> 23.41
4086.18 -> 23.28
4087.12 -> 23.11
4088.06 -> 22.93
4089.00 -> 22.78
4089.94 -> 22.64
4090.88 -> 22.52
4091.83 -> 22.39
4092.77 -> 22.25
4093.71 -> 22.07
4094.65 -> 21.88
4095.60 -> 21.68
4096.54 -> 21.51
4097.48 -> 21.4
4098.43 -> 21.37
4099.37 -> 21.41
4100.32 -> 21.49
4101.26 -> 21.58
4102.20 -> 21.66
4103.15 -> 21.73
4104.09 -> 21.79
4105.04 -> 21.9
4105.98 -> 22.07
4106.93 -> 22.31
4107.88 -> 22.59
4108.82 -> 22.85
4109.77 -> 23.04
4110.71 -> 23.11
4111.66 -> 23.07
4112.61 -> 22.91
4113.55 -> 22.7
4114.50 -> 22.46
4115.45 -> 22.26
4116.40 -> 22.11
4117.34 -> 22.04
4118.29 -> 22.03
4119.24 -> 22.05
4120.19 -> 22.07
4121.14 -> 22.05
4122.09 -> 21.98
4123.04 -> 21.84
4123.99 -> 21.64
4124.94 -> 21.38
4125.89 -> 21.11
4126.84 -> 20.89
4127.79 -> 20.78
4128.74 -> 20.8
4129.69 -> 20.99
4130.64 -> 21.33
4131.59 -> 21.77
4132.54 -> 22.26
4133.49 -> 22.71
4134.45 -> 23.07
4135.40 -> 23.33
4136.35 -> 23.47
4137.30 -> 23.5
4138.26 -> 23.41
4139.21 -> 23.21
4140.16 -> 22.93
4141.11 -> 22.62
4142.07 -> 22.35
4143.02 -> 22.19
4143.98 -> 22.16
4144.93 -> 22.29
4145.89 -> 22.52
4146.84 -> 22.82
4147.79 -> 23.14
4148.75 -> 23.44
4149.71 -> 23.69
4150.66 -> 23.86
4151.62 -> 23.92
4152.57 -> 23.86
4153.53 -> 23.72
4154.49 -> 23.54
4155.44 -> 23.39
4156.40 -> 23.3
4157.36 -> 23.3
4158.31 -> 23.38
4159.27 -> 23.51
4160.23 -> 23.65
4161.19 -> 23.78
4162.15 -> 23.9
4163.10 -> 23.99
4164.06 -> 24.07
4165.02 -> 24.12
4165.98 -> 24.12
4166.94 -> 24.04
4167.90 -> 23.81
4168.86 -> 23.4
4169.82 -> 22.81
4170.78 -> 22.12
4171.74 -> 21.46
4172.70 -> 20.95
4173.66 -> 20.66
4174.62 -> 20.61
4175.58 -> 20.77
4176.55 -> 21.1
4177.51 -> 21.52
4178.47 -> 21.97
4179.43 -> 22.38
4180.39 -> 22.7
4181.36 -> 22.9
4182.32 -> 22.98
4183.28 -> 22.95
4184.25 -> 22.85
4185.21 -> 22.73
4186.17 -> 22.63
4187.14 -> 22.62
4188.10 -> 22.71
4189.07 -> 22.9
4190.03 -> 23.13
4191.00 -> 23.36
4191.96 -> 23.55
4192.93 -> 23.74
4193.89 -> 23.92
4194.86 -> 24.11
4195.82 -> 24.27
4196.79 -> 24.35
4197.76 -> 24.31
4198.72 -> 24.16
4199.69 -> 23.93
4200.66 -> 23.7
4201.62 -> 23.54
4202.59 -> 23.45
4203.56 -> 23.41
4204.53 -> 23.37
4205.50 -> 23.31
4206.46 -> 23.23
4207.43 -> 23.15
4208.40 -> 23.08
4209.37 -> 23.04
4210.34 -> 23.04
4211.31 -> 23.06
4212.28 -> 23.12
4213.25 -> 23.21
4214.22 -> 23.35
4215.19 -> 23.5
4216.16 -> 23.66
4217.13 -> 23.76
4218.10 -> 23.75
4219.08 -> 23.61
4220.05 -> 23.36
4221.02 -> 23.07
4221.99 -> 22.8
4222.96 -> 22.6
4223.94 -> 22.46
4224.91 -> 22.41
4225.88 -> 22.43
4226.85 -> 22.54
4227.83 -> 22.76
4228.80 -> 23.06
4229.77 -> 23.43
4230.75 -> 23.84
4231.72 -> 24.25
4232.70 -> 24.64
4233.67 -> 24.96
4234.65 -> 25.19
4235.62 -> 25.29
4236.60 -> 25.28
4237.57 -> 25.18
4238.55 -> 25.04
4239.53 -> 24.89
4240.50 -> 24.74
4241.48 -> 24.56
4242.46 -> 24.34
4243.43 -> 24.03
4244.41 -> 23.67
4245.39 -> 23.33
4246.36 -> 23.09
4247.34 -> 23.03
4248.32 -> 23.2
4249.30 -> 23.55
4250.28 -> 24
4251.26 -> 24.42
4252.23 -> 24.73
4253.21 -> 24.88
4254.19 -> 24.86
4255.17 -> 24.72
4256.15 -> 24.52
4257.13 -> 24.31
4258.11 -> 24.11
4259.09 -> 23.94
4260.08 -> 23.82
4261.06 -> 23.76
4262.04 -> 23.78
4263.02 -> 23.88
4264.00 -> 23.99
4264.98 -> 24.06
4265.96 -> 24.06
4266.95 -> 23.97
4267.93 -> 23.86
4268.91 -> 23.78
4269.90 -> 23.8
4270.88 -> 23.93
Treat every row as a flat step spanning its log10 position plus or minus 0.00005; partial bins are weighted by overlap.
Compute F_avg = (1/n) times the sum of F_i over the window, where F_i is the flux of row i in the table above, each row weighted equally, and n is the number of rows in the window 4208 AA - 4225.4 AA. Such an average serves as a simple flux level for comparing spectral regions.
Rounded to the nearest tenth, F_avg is 23.2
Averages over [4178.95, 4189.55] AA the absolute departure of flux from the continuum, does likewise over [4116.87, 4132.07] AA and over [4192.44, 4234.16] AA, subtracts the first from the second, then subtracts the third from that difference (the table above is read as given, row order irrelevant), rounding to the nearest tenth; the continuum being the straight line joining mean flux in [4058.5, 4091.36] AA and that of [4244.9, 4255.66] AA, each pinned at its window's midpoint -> 0.1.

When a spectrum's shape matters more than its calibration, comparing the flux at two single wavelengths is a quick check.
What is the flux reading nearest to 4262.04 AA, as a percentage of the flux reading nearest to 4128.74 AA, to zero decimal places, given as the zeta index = 114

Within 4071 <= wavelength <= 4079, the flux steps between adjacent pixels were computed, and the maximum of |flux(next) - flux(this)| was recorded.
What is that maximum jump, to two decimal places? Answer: 0.04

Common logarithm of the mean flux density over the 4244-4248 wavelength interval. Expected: 1.37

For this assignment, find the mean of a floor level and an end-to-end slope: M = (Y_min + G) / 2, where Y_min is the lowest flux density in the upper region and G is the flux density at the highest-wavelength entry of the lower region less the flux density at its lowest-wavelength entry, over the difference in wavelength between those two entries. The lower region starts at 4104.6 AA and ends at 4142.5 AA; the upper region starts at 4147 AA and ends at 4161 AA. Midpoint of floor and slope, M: 11.58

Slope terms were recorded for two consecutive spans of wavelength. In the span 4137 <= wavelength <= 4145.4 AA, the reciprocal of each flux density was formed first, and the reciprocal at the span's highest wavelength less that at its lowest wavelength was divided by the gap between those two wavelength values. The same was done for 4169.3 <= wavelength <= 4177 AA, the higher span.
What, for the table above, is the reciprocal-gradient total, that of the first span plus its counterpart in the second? 0.0008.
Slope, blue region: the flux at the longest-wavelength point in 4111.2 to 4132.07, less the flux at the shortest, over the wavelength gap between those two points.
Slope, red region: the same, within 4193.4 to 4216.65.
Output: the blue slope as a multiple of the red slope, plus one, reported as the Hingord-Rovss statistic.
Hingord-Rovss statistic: 6.6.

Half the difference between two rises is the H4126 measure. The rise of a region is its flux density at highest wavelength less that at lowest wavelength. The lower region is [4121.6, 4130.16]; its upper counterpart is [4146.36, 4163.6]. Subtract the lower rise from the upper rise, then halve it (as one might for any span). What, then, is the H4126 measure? 1.1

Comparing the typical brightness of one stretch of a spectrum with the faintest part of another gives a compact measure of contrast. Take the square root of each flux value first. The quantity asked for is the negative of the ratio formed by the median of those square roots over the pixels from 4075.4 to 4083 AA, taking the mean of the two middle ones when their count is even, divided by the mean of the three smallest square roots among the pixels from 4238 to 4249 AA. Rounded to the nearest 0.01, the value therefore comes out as -0.98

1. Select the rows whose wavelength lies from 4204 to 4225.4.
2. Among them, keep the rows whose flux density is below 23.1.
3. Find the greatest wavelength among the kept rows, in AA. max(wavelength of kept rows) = 4224.91 AA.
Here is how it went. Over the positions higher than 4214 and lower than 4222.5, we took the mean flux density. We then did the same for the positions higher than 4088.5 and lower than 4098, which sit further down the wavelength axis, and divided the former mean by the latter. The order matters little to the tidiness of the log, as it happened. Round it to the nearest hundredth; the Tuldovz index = 1.06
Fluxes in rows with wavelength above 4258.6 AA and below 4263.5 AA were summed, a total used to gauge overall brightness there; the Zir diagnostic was 119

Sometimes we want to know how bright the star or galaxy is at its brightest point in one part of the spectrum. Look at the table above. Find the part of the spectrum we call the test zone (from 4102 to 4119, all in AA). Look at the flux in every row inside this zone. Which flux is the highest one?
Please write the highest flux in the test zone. 23.11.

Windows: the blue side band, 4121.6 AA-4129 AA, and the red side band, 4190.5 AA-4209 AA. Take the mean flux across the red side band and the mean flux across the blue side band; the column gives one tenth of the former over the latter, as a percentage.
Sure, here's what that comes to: 11.1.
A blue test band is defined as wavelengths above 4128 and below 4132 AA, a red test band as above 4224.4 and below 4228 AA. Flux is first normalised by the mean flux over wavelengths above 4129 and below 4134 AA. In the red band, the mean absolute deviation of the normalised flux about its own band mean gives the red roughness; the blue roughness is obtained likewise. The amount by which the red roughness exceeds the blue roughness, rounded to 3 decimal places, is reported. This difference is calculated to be -0.010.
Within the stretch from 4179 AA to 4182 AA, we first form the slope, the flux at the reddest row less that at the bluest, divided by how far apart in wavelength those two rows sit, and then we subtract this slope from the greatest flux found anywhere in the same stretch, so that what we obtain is 22.6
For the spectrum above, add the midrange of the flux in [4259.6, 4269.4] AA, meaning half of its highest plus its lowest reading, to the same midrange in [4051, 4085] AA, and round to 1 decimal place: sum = 46.2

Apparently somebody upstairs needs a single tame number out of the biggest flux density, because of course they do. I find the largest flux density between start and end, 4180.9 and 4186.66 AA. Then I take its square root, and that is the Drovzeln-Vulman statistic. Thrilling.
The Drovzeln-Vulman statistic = 4.79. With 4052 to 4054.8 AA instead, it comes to 4.71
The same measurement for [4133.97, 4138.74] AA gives 4.85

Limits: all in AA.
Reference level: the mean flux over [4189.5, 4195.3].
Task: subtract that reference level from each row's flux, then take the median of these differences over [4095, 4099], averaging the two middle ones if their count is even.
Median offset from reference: -2.2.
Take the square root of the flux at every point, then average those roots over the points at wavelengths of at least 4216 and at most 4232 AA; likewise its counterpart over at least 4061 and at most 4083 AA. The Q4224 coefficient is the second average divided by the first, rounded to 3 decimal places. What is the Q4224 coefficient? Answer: 0.975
